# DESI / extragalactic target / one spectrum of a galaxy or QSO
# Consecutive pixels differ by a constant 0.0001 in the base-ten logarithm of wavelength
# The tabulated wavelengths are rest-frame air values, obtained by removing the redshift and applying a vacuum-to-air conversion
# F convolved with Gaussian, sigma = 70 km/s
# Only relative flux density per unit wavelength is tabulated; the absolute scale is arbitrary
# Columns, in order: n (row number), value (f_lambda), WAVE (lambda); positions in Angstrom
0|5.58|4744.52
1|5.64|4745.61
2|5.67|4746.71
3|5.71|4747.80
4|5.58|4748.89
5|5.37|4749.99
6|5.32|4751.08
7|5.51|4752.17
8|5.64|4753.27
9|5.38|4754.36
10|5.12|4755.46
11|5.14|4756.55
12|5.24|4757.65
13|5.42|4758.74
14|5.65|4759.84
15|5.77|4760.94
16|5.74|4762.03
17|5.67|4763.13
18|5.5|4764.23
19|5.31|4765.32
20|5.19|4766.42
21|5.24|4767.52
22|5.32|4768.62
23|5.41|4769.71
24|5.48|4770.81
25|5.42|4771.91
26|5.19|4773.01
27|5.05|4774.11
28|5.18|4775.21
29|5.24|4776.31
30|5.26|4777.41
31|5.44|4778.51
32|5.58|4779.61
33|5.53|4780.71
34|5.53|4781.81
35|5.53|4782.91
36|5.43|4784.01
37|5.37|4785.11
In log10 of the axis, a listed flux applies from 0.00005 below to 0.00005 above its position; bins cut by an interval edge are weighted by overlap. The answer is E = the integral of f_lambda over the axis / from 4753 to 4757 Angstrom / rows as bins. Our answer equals 21.2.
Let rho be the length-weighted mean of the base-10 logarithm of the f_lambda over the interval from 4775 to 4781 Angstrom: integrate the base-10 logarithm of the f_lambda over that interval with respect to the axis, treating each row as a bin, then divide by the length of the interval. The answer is 0.730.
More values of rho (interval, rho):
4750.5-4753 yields 0.736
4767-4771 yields 0.729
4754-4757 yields 0.716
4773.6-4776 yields 0.710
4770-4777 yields 0.721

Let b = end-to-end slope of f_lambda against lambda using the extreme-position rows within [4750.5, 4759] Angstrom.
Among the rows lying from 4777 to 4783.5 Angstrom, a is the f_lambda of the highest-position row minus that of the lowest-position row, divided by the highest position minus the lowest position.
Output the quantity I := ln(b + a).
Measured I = -2.8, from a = 0.05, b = 0.01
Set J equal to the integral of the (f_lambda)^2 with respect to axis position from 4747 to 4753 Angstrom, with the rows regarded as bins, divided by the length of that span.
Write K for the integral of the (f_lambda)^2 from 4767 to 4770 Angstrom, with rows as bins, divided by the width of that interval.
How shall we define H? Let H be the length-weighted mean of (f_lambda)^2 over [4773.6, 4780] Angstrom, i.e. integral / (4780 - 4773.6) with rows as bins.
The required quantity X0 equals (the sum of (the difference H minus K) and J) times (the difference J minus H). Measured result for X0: 73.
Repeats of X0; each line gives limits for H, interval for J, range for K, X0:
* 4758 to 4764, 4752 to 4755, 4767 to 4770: -50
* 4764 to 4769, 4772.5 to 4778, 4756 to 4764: -30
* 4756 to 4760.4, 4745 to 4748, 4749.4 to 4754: 103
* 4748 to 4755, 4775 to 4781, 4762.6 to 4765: -30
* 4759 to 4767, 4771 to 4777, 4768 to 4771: -97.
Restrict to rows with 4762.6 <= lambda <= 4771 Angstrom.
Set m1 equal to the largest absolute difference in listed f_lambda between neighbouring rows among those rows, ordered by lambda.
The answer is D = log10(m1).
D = -0.72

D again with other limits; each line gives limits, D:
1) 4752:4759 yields -0.59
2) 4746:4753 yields -0.68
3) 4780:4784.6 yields -1.00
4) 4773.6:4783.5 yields -0.74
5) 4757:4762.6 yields -0.64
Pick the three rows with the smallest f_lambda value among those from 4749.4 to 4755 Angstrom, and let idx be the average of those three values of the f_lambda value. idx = 5.36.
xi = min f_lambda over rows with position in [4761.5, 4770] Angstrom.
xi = 5.19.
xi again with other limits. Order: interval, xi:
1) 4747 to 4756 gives 5.12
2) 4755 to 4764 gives 5.12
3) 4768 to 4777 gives 5.05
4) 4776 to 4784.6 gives 5.24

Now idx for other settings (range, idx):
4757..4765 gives 5.39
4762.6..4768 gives 5.25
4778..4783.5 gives 5.50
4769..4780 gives 5.14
